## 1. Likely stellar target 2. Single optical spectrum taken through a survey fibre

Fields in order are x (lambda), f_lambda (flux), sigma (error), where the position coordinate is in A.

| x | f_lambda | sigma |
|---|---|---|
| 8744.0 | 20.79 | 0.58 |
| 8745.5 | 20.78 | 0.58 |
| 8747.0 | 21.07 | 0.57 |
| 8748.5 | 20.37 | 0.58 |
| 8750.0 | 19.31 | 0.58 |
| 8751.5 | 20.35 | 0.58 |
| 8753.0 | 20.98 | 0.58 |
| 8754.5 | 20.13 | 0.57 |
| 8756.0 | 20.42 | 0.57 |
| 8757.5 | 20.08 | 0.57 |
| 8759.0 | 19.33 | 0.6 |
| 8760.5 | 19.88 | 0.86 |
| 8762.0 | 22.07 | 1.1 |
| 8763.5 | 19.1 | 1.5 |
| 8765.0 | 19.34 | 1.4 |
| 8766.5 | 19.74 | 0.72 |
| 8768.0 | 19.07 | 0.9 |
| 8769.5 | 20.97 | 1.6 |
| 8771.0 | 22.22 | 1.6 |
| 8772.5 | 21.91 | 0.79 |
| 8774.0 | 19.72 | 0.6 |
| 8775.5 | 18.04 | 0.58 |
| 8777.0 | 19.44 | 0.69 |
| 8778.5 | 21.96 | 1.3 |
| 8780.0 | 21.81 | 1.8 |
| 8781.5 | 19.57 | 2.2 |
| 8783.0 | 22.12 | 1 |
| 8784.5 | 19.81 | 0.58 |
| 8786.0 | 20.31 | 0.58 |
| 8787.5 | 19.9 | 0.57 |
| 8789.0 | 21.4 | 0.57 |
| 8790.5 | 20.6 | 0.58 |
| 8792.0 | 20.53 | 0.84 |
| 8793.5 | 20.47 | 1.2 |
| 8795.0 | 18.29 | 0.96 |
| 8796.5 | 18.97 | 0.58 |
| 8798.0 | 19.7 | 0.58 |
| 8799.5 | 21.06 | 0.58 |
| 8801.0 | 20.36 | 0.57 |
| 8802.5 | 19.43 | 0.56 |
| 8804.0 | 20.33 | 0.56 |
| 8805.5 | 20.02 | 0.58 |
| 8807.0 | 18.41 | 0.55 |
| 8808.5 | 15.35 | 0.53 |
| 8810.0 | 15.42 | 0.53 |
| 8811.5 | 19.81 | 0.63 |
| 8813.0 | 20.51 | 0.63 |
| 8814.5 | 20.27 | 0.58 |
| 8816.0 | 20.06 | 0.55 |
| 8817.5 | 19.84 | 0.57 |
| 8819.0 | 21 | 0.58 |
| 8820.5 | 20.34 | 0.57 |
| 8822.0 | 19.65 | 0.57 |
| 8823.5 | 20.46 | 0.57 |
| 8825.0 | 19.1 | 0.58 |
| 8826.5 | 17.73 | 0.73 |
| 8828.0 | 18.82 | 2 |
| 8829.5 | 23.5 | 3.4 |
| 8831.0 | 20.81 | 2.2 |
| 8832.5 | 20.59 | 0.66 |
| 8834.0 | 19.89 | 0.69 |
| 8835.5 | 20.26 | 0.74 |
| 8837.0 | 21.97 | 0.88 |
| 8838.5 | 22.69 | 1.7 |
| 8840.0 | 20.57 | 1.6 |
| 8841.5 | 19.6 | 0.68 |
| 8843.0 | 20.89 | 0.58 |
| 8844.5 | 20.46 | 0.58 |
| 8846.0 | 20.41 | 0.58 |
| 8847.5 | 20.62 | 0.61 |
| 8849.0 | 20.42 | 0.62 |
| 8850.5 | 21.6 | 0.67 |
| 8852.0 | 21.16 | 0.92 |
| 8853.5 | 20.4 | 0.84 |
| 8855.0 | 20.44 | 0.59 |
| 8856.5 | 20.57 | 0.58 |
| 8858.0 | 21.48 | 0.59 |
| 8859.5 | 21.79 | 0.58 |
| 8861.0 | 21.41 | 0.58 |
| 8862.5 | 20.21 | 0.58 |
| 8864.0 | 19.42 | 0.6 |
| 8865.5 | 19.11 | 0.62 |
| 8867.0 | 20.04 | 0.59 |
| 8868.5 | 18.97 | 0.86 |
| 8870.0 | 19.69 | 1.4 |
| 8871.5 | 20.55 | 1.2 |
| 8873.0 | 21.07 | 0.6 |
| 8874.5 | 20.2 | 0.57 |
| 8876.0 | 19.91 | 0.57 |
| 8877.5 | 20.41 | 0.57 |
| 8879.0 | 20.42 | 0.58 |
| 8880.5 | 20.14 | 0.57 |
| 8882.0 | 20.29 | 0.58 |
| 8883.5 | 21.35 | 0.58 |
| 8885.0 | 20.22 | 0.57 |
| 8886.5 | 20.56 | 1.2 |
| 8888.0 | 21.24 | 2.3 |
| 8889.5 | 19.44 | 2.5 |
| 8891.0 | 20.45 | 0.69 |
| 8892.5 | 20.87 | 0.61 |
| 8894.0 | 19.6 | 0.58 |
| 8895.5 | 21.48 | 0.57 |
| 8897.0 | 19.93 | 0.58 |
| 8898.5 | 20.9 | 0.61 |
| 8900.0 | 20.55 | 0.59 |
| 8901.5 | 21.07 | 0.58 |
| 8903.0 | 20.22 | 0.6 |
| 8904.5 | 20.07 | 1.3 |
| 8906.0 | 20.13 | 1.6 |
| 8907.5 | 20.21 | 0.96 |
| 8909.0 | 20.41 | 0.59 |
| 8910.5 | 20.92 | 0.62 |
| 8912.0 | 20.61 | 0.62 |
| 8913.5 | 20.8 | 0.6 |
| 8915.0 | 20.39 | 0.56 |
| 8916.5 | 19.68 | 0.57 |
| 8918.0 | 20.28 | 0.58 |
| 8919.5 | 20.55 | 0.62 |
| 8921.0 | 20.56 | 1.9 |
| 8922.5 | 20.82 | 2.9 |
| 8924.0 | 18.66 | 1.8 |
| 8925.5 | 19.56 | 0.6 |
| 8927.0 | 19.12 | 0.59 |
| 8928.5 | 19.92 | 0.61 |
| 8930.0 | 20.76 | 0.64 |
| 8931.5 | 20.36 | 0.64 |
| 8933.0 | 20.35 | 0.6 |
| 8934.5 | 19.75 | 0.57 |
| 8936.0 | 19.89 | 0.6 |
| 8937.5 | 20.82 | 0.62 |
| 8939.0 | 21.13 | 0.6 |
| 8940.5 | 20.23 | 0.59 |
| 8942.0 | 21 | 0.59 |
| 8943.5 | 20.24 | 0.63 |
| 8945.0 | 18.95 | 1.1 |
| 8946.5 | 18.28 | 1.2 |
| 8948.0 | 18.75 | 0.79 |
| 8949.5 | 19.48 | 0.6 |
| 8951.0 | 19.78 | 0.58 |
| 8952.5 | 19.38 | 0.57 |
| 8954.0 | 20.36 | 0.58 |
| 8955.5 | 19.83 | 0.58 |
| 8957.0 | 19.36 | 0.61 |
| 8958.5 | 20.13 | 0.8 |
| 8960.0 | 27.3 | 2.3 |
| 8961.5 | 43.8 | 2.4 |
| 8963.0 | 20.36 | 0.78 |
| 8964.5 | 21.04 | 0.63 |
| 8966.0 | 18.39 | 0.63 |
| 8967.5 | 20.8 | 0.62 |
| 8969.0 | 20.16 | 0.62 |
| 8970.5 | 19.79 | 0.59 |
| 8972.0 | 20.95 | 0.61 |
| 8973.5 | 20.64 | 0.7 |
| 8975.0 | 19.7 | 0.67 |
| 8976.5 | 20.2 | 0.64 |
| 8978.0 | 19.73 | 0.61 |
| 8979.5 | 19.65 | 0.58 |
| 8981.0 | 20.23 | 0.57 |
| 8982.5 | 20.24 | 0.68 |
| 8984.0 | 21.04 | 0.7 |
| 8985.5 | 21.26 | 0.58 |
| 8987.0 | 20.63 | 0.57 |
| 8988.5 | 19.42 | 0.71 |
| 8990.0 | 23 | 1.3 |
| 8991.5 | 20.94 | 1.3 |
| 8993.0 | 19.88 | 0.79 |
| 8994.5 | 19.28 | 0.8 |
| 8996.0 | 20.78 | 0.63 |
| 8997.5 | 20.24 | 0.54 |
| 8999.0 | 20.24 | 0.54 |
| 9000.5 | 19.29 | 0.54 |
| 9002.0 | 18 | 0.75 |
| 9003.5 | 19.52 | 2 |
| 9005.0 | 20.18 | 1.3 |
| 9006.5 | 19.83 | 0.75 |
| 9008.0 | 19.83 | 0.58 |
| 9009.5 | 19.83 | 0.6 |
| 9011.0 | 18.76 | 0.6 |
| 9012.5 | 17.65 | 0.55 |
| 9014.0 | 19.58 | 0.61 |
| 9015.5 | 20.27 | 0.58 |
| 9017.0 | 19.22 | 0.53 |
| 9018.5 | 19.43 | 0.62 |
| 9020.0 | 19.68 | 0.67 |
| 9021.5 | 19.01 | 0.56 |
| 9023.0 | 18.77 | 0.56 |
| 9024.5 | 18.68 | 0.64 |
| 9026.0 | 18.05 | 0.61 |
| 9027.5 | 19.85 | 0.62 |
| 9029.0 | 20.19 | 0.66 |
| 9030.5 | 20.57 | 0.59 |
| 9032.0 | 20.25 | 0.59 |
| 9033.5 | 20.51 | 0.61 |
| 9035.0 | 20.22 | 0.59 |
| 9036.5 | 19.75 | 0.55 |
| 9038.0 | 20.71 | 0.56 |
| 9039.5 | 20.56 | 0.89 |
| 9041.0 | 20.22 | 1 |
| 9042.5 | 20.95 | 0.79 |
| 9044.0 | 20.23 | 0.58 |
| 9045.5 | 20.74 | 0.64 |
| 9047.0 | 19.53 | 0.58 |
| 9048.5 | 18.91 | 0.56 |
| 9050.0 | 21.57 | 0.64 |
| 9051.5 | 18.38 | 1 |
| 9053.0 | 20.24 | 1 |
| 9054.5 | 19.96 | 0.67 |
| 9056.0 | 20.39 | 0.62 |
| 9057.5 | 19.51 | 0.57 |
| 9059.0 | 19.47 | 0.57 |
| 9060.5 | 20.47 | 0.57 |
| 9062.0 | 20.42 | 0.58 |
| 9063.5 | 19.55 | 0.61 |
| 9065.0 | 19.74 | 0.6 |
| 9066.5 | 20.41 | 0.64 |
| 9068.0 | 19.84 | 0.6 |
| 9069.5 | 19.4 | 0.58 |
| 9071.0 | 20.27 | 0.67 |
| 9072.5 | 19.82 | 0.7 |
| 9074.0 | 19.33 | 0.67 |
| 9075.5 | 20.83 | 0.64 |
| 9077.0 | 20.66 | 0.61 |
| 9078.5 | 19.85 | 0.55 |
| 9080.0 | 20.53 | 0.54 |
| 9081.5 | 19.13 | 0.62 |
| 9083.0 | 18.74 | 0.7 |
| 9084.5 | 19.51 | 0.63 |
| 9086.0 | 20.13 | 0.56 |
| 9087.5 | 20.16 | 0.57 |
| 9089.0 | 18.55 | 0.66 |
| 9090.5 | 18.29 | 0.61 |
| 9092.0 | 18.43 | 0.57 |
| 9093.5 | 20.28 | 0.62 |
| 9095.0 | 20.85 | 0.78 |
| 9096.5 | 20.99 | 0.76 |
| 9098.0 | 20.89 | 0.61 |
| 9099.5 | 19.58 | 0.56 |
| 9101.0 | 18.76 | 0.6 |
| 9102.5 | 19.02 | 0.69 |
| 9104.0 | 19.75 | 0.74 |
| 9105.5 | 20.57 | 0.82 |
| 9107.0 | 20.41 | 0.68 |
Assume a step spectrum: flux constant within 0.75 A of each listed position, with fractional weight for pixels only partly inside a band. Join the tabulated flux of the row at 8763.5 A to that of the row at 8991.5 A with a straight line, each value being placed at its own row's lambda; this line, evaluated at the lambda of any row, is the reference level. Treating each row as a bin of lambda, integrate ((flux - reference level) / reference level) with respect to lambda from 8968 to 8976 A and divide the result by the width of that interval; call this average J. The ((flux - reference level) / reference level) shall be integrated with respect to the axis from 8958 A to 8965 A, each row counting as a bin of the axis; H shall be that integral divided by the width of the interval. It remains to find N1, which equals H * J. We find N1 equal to -0.008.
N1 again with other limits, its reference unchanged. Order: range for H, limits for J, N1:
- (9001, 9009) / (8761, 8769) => -0.003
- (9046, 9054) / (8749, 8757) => -0.005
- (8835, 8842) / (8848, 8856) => 0.003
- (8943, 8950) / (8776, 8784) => -0.006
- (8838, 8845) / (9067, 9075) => -0.004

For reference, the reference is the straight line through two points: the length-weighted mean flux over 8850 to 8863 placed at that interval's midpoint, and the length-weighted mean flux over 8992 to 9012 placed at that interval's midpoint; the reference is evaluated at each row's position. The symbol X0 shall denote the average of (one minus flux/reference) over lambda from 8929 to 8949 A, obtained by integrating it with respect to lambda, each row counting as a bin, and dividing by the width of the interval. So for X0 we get 0.01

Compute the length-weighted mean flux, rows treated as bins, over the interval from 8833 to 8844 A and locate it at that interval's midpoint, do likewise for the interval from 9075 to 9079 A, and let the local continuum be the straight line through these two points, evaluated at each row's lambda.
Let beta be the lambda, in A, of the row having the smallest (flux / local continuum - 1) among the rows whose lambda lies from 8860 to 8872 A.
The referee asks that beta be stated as 8868.5 A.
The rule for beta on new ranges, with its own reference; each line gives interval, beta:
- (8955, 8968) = 8966.0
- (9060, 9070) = 9069.5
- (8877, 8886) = 8880.5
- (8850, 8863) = 8862.5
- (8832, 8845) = 8841.5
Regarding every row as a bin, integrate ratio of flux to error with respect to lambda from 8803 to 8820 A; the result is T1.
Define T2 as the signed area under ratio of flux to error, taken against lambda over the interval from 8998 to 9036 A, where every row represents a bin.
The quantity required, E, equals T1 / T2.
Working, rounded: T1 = 571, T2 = 1173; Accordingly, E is 0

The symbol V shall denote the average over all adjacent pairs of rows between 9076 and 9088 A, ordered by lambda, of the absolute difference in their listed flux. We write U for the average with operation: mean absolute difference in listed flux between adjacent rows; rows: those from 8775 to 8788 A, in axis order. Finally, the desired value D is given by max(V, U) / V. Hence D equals 2.2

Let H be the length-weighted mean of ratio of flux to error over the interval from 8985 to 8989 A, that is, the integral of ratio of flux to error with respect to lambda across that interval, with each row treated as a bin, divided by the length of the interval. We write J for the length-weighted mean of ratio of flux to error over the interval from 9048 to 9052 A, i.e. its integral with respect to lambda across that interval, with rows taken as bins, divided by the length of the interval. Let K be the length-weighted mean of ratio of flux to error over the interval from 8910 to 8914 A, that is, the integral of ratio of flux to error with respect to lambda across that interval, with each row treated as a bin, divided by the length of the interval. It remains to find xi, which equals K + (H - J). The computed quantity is 38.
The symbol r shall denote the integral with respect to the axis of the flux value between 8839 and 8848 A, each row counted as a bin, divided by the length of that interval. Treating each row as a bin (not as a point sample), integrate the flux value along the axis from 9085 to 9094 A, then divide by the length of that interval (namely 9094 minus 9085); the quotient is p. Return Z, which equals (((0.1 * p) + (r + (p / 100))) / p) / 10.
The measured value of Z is 0.117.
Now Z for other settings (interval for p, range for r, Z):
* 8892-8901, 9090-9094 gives 0.103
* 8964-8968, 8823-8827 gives 0.107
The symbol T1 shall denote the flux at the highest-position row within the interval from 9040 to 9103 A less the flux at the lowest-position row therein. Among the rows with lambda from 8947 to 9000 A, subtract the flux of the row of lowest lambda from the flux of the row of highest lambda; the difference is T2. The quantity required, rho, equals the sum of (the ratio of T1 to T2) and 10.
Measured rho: 9.2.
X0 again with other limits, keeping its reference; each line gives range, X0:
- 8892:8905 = 0.00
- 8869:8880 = 0.03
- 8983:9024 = -0.01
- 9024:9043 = -0.04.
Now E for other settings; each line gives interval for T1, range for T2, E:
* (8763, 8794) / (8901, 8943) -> 1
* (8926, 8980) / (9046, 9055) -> 6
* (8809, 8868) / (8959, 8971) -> 5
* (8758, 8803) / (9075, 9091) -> 2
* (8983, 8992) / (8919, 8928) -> 1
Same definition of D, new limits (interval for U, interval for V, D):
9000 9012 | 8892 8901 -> 1.0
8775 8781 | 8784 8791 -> 1.7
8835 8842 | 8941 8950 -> 1.8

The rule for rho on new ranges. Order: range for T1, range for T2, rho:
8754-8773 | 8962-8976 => 7.3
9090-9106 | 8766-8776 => 8.7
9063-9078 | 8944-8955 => 10.8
